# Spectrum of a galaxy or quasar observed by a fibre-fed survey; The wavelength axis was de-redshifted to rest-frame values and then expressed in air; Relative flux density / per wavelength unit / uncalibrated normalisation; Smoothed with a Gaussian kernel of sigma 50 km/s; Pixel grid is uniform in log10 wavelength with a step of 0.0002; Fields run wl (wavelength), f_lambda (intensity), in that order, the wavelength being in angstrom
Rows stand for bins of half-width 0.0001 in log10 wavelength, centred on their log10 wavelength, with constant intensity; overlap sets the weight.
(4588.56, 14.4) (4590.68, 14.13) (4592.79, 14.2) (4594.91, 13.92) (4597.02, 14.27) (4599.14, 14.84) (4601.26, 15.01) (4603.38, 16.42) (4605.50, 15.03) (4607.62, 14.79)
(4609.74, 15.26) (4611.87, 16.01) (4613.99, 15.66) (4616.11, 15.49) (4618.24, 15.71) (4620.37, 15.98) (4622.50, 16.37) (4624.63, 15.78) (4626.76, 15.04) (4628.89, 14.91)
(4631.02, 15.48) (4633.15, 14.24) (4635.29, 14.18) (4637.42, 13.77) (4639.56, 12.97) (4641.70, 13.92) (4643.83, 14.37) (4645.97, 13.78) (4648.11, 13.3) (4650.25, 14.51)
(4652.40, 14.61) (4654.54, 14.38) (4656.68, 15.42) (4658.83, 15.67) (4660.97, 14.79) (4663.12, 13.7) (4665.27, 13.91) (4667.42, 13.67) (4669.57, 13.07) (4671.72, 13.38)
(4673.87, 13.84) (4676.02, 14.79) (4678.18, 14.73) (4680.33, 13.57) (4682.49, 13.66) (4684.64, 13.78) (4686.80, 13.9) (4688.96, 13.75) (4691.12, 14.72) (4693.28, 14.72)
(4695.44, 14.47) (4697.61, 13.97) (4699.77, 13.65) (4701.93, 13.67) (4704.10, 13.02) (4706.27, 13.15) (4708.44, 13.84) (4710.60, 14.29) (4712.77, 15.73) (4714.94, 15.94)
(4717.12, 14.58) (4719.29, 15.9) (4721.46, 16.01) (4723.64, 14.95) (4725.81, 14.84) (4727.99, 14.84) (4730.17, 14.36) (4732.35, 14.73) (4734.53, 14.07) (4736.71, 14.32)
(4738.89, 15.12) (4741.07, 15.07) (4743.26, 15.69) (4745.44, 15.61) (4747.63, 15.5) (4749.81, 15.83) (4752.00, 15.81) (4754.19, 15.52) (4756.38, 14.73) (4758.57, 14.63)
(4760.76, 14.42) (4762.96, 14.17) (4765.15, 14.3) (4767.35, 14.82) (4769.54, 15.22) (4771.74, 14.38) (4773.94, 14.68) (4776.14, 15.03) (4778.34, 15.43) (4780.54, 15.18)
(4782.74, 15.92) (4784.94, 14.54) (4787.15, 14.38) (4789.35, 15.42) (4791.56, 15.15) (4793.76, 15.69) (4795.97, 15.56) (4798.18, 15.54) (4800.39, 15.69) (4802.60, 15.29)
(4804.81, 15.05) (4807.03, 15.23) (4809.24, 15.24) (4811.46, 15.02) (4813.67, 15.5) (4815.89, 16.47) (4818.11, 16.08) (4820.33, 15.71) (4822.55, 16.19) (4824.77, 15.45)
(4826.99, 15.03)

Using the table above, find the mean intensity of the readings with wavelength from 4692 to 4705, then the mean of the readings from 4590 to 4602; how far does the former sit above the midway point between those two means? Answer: -0.2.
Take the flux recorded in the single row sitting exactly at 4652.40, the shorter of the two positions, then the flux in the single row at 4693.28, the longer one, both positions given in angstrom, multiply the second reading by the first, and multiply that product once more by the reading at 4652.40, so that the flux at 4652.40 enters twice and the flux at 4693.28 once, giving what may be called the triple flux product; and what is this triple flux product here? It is 3142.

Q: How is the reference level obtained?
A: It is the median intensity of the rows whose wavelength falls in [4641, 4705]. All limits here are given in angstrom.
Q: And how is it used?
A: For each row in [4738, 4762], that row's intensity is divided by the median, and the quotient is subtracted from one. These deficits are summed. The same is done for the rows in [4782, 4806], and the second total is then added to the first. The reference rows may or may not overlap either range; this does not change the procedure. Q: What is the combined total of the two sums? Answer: -2.2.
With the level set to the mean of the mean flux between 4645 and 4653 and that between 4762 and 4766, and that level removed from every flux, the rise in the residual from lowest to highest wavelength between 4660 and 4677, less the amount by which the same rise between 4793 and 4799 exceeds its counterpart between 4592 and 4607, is 1.0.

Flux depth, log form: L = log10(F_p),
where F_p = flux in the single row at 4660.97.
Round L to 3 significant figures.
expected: 1.17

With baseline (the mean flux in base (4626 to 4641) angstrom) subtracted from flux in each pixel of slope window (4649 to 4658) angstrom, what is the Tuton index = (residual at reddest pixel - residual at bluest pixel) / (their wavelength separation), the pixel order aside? 0.14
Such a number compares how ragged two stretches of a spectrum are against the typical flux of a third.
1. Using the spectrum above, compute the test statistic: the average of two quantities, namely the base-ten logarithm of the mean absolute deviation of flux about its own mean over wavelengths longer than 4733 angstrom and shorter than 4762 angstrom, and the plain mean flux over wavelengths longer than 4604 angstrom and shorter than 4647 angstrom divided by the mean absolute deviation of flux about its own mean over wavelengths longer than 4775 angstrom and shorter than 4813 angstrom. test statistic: 25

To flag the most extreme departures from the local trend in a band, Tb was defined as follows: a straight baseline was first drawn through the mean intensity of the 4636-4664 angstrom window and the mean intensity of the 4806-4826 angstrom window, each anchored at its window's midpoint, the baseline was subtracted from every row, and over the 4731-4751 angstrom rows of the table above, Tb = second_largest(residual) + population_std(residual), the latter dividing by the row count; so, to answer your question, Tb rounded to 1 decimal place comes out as 1.2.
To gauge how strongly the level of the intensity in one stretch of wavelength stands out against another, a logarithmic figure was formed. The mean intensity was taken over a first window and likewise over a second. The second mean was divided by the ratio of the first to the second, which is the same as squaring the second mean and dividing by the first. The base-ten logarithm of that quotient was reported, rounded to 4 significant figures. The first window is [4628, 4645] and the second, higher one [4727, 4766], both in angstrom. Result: 1.195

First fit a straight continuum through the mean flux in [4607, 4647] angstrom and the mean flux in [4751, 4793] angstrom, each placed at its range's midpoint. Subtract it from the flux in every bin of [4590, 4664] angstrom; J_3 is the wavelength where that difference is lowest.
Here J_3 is 4639.56 angstrom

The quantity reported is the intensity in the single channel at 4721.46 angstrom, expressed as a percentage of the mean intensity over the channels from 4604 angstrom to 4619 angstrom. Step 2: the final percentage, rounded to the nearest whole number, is 104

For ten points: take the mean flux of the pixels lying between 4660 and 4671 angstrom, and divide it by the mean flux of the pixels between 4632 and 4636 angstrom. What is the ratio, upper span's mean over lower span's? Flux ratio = 0.97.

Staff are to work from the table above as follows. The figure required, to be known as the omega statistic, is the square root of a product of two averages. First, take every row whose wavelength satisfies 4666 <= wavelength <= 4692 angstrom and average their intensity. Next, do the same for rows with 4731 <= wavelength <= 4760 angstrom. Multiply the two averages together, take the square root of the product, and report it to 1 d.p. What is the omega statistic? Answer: 14.5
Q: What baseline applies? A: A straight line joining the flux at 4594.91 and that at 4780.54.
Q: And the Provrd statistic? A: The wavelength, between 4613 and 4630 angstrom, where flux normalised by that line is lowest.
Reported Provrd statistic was 4628.89 angstrom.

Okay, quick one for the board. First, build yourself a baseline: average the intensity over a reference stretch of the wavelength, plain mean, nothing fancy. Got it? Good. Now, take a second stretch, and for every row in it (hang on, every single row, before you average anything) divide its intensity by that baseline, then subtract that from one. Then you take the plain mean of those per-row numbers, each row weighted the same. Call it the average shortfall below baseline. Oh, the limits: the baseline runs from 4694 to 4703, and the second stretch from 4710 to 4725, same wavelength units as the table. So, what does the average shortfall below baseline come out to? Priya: -0.10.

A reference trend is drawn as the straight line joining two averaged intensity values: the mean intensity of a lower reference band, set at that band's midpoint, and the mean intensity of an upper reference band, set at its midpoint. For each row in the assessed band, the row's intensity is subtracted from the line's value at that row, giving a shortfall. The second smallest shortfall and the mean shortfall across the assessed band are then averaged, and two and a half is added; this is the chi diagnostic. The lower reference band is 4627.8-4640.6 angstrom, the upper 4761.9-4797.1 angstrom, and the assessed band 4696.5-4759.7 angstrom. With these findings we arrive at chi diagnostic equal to 1.83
